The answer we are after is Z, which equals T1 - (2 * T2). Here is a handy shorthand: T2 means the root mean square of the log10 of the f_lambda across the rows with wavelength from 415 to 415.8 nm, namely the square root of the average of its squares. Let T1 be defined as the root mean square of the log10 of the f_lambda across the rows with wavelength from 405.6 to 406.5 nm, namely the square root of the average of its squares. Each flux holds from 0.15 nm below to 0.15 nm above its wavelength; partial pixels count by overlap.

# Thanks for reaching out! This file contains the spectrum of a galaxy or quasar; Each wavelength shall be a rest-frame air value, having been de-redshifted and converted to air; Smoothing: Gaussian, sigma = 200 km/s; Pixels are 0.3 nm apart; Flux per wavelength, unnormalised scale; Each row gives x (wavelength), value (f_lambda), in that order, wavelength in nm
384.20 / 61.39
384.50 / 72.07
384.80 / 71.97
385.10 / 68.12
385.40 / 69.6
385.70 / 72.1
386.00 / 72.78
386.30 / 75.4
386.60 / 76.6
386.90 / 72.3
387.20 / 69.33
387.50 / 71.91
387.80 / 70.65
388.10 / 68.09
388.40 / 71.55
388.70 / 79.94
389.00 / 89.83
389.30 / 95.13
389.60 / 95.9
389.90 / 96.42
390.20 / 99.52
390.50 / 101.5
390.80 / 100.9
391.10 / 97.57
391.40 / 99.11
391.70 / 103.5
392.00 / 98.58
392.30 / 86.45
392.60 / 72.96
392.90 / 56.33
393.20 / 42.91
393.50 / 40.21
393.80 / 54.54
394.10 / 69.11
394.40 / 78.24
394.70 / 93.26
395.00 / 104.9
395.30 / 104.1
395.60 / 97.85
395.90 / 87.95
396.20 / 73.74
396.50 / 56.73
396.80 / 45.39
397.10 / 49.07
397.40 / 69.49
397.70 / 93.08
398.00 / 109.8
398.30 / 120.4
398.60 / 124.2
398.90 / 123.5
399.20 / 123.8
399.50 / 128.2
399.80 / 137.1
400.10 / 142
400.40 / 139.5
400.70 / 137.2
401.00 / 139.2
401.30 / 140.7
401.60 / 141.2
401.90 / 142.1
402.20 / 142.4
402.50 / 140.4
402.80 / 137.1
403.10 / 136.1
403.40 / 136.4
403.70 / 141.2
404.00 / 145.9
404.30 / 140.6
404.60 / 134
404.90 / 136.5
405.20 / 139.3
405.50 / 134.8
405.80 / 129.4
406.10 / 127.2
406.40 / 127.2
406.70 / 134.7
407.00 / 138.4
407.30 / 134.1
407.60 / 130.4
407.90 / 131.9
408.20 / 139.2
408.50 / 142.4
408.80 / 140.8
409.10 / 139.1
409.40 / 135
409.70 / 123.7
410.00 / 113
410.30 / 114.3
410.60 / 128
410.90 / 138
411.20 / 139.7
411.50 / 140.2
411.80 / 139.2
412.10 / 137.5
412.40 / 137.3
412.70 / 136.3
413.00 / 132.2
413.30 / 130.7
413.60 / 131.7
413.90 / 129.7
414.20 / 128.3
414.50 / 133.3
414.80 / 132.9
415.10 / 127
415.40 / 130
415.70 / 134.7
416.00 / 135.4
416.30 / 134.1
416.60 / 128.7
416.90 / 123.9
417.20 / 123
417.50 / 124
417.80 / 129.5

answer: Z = -2.12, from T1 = 2.11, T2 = 2.12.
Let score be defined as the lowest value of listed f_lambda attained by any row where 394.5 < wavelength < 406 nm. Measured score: 45.39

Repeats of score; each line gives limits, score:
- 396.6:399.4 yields 45.39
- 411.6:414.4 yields 128.3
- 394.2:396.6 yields 56.73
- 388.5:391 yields 79.94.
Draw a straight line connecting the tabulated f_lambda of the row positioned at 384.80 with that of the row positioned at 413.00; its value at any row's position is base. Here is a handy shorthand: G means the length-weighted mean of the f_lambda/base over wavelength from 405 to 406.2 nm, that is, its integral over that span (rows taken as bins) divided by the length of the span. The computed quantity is 1.14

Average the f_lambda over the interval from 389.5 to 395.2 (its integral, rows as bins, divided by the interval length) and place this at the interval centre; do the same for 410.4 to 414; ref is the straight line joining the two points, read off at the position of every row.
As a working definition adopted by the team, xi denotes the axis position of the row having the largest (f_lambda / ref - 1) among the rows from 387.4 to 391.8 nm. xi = 390.50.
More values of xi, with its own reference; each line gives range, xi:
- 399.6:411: 400.10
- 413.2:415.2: 413.60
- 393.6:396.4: 395.00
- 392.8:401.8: 400.10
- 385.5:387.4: 386.60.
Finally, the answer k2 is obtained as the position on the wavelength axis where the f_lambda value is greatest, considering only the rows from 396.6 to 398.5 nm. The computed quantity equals 398.30 nm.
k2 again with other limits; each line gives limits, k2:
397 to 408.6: 404.00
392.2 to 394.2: 392.30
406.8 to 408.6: 408.50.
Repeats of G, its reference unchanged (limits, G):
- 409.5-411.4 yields 1.00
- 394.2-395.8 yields 1.01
